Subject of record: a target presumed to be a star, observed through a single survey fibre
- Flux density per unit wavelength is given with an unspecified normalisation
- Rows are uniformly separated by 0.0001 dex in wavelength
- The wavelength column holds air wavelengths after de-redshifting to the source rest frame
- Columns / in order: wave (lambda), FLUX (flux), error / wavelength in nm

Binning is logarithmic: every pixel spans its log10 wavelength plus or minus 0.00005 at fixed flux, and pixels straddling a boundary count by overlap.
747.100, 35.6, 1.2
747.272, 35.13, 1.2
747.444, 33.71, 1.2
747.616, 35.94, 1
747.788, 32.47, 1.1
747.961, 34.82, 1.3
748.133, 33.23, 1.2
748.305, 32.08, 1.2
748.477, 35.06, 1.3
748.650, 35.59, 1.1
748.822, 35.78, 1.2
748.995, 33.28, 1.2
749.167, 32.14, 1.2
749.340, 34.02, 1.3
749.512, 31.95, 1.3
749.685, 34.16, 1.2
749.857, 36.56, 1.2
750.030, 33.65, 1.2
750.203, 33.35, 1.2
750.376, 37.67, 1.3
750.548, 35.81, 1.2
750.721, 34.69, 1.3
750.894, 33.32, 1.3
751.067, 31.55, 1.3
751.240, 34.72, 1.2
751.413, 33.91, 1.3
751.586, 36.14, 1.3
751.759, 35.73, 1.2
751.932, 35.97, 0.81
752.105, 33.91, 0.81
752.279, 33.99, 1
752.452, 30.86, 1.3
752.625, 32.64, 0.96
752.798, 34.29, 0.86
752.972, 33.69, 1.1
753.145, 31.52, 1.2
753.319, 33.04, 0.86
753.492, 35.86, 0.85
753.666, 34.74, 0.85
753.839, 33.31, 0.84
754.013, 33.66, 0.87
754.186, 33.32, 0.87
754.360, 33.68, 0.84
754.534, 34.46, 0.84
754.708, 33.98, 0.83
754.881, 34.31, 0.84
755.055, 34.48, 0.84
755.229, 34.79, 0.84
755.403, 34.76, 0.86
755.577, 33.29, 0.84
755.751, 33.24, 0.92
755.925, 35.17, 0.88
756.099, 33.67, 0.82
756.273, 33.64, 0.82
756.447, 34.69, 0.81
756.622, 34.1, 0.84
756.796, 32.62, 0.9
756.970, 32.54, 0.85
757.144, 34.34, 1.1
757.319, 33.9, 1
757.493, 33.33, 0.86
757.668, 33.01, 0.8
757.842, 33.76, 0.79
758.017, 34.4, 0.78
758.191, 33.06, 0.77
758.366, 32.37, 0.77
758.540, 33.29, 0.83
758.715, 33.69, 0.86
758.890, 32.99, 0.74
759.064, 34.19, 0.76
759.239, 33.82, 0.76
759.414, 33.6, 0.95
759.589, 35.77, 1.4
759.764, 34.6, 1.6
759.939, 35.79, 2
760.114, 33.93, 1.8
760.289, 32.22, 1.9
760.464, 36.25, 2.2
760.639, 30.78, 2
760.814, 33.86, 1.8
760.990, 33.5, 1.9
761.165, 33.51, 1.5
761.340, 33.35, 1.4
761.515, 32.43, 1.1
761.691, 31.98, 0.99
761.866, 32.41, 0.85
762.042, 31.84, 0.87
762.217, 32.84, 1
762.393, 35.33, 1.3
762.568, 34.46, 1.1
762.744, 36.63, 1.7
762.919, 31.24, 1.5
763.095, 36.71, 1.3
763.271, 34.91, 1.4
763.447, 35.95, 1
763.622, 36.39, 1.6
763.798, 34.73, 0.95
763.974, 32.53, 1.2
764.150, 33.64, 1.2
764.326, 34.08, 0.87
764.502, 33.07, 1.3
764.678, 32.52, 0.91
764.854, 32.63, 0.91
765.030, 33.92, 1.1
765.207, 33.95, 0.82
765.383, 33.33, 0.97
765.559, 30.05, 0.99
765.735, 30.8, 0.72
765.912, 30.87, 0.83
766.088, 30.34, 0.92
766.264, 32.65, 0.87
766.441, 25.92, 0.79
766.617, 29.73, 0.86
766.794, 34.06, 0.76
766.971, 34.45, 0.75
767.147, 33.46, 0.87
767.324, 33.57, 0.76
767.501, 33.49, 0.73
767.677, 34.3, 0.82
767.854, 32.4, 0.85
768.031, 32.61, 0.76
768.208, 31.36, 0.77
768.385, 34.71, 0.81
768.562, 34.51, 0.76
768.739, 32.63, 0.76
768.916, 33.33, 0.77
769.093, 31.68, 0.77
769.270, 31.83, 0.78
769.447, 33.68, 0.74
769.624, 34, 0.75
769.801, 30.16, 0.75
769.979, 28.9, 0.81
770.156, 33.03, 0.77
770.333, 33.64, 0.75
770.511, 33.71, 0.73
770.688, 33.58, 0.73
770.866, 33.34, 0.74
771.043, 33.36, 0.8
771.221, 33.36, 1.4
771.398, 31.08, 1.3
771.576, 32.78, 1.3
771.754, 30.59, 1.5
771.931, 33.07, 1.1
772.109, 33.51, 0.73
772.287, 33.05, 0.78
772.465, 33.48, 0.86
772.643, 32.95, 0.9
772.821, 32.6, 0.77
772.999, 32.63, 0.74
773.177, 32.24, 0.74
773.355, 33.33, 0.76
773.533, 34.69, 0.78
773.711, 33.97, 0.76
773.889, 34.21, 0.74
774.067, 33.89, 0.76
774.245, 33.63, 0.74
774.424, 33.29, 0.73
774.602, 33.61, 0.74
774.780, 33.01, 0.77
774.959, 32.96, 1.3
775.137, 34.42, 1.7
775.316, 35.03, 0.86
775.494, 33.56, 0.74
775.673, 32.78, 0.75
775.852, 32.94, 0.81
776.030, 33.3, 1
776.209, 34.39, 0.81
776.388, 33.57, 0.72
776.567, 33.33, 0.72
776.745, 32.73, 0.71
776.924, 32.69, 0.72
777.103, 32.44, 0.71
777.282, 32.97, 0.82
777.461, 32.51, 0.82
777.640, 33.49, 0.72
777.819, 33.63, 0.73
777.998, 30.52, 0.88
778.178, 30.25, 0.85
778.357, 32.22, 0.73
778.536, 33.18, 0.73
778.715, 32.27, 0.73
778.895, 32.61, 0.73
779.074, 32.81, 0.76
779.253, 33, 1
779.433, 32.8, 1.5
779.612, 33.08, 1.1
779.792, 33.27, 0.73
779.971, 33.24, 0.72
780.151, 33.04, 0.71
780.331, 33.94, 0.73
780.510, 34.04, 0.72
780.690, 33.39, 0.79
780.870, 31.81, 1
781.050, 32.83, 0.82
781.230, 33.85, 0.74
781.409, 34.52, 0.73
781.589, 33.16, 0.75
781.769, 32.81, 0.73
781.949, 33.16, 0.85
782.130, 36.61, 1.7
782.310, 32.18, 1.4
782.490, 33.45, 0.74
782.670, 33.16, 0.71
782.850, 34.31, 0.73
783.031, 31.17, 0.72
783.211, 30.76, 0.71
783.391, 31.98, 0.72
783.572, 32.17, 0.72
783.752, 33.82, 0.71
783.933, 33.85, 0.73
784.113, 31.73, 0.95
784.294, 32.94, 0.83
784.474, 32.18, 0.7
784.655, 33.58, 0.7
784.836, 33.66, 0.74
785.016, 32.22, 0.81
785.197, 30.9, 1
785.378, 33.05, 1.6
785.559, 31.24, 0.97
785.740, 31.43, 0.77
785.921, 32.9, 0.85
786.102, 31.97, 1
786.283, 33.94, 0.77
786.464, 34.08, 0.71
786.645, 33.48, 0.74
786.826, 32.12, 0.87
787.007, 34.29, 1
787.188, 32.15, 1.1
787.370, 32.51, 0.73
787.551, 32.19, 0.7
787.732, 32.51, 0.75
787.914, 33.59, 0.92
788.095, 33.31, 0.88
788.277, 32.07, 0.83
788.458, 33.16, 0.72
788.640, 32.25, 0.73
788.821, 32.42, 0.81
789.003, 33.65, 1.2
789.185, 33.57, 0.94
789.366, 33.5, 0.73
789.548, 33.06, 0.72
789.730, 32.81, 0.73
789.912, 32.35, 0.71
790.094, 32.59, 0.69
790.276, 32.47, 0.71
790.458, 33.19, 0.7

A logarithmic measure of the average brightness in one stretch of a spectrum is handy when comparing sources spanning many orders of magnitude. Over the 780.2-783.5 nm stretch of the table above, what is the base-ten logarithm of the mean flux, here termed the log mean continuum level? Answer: 1.52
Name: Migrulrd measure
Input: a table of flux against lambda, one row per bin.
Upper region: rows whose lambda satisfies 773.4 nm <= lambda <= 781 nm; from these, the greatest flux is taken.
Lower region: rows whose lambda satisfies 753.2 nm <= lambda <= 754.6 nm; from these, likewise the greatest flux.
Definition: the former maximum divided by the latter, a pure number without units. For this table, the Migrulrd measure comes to 0.977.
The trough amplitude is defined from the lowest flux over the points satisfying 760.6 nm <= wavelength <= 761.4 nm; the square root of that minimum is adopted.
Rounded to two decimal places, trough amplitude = 5.55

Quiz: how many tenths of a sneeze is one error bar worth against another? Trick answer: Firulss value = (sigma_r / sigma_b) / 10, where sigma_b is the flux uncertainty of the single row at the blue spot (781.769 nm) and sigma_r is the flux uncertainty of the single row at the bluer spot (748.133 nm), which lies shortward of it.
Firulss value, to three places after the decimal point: 0.164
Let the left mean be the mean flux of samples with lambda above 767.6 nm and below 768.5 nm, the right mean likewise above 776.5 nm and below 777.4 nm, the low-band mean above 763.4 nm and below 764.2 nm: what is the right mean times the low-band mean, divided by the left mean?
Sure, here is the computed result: 34.4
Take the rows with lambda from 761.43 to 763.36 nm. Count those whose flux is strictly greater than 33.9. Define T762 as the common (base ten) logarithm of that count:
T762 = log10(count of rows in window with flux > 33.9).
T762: 0.70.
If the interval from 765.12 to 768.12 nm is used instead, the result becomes 0.60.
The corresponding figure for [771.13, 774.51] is 0.48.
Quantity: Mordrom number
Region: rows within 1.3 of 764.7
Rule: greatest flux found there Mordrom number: 36.39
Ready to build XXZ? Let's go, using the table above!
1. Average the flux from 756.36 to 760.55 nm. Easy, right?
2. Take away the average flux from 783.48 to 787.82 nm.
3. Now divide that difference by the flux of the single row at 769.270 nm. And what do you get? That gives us 0.036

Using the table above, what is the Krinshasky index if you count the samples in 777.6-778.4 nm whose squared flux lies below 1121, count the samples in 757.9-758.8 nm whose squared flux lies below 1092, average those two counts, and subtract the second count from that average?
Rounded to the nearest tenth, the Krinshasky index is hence 1.0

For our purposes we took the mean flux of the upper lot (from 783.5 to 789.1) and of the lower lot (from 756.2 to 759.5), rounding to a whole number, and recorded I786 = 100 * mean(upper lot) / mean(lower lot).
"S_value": 98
